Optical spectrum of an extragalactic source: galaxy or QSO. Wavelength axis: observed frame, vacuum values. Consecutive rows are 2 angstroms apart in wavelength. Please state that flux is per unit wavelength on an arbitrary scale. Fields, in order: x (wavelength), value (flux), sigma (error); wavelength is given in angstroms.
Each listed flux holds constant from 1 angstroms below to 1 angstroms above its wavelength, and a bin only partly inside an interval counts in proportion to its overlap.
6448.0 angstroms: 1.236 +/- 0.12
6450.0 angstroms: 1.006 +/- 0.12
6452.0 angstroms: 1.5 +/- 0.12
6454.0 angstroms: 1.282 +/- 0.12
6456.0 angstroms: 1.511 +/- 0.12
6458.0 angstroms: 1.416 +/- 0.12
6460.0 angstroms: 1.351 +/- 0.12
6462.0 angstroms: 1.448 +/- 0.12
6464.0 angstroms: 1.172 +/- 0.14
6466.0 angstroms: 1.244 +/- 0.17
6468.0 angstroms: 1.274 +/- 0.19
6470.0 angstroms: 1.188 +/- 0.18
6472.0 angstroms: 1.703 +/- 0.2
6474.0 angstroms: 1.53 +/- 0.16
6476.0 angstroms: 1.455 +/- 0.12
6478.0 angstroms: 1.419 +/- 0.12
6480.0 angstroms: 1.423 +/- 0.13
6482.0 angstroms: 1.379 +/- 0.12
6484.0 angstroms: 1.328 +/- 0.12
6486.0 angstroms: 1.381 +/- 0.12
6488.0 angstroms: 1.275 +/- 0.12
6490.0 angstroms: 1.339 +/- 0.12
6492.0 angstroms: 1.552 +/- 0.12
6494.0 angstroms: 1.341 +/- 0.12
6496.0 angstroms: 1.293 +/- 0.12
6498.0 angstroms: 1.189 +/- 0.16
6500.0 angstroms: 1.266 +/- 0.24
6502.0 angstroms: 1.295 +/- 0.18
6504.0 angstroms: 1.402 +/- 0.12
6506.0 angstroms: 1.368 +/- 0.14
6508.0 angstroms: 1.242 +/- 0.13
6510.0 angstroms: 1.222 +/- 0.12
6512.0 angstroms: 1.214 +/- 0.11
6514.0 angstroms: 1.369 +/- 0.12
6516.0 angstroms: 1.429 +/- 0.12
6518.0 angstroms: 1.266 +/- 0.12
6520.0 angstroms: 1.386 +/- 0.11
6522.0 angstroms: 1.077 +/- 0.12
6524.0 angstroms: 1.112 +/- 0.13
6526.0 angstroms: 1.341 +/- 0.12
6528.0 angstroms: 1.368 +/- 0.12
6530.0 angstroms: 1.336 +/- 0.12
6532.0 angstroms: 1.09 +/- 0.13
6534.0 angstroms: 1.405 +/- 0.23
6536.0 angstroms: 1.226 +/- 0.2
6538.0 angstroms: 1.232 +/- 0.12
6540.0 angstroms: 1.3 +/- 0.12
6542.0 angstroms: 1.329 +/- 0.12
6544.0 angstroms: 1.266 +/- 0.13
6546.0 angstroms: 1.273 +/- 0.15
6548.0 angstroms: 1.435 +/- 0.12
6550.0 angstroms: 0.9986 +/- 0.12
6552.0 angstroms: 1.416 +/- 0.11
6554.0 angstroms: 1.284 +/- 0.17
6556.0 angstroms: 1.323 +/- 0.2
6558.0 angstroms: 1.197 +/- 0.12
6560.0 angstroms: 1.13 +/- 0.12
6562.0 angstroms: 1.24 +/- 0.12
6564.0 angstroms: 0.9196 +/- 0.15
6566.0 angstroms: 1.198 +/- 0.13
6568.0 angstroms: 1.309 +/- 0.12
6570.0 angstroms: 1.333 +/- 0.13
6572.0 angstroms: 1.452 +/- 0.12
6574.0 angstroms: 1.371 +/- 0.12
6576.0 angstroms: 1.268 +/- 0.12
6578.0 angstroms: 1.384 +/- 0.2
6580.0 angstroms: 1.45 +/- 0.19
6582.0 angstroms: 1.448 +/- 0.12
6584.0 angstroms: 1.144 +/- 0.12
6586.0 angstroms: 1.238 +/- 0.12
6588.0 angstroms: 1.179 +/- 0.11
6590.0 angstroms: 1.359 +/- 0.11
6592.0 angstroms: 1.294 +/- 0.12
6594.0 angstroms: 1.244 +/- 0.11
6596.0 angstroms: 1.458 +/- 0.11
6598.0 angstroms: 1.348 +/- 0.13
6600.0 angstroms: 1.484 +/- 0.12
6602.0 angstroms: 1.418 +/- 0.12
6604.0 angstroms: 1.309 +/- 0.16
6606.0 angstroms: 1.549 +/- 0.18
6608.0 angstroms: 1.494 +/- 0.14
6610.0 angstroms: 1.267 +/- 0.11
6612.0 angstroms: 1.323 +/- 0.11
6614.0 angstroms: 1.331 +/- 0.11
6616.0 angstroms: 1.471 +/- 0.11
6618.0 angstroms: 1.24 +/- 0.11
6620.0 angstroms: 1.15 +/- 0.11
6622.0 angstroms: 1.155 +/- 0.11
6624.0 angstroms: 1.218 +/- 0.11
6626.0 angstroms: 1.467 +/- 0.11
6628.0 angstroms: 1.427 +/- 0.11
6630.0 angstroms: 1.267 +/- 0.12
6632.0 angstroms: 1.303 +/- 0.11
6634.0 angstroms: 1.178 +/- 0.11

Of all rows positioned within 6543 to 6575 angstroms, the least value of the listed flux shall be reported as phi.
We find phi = 0.9196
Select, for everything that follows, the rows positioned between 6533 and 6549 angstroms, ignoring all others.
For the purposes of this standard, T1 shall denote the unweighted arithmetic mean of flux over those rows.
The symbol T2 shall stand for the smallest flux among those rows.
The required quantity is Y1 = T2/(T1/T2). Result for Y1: 1.15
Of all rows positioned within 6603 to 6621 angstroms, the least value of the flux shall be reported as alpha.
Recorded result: 1.15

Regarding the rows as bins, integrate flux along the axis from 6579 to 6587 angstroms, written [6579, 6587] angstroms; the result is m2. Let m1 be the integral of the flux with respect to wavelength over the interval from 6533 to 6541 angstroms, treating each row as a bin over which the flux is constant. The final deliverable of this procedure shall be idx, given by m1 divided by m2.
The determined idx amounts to 0.98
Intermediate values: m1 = 10.3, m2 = 10.6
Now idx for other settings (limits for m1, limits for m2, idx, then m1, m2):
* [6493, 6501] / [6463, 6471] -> 1.04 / 10.2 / 9.8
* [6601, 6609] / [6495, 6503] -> 1.14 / 11.5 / 10.1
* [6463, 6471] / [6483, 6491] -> 0.92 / 9.8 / 10.6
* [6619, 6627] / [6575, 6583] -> 0.90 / 10.0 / 11.1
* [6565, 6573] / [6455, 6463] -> 0.92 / 10.6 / 11.5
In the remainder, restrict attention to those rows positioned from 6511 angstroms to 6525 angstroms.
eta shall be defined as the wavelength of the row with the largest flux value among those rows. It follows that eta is 6516.0 angstroms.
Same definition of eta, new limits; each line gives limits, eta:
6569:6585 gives 6572.0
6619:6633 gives 6626.0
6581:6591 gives 6582.0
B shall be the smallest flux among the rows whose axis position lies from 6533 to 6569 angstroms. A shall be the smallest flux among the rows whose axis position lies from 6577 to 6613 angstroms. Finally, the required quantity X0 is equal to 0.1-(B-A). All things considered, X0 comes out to 0.32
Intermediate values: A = 1.144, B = 0.9196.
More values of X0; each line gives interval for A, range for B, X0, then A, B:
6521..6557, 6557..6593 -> 0.18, 0.9986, 0.9196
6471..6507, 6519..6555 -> 0.29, 1.189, 0.9986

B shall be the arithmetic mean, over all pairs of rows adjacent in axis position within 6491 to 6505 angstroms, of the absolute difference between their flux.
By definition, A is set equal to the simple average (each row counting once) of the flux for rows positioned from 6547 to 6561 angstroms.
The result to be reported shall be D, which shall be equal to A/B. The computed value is 13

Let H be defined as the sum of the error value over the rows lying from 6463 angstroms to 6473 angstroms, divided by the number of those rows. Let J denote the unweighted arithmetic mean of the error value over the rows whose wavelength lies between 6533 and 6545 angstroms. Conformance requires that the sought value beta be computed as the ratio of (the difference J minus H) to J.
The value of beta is -0.15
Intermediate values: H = 0.176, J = 0.153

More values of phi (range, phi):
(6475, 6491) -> 1.275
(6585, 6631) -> 1.15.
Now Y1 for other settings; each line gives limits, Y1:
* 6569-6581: 1.17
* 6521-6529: 0.95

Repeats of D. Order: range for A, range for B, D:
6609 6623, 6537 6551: 10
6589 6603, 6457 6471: 13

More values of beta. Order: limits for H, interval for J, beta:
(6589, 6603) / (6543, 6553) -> 0.07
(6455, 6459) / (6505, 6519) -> 0.02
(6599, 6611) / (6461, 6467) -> 0.03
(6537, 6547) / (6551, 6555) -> 0.09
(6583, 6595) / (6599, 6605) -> 0.14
